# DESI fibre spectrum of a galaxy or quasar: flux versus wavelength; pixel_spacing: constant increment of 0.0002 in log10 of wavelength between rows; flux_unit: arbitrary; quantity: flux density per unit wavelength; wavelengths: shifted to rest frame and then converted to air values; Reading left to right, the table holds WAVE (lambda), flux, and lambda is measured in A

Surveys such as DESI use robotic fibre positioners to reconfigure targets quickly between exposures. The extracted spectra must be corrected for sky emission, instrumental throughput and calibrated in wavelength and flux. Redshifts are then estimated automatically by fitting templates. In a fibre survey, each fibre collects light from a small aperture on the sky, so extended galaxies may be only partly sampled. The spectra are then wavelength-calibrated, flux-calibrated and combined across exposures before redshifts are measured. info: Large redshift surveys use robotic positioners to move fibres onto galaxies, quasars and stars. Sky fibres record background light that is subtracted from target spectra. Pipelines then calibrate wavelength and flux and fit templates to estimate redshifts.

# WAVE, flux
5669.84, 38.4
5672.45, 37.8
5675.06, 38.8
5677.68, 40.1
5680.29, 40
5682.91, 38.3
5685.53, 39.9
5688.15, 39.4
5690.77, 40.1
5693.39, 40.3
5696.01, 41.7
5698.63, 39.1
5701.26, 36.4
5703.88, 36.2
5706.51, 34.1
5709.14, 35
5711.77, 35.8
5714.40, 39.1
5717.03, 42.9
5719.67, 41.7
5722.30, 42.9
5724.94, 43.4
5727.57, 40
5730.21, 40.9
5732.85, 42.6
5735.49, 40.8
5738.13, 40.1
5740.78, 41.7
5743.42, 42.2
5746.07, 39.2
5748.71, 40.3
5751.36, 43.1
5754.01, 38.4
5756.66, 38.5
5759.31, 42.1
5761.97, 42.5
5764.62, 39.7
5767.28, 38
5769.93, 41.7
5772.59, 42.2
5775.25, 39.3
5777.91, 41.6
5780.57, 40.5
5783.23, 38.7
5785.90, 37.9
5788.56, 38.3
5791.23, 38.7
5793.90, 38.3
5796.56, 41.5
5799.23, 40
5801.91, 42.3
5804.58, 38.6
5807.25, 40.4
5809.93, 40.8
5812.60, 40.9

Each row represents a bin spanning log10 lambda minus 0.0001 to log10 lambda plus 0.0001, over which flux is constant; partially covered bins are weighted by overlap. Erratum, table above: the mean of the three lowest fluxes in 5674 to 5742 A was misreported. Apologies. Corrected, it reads 35.0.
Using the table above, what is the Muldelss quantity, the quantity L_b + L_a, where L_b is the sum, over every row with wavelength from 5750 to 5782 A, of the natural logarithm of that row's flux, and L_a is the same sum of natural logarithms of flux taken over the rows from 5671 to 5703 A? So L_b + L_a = 88.5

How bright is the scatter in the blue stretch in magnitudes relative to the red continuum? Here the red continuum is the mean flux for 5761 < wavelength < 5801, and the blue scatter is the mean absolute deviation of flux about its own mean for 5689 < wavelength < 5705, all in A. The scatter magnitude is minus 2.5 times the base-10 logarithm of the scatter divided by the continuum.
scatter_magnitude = 3.4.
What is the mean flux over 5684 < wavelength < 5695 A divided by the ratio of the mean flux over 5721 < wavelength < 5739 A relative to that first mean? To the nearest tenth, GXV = 38.4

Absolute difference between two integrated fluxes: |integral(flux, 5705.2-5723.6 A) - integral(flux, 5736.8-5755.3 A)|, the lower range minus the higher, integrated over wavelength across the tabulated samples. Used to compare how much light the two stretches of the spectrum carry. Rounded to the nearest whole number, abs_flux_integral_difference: 40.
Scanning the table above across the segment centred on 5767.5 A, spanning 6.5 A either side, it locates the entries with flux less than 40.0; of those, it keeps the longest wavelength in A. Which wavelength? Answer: 5767.28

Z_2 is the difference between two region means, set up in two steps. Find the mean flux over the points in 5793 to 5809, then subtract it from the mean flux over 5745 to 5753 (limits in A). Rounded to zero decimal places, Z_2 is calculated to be 1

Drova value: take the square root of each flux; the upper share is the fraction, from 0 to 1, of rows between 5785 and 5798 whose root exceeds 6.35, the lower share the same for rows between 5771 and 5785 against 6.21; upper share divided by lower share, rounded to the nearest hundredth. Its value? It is 0.20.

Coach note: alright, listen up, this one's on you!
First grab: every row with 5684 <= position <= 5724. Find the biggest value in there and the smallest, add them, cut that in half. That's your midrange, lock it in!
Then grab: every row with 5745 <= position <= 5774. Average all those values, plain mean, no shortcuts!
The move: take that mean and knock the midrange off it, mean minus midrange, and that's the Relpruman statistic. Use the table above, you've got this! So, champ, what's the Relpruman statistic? 2.0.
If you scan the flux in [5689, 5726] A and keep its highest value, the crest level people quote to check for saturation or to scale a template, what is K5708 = 43.4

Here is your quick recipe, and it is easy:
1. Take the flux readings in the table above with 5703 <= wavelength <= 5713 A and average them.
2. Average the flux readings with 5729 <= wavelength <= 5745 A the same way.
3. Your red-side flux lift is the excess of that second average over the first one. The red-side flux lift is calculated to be 6.1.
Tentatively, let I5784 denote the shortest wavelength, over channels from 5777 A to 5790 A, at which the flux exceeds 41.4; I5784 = 5777.91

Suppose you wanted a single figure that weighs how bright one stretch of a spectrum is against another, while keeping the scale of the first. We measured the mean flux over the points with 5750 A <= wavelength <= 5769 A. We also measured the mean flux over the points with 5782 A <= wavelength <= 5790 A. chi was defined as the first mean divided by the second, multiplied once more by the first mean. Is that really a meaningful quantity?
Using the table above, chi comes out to 42.5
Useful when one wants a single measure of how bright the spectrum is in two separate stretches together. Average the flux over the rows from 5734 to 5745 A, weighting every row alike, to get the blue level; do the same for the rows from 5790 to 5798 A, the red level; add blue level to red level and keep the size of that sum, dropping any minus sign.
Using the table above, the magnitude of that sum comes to 80.7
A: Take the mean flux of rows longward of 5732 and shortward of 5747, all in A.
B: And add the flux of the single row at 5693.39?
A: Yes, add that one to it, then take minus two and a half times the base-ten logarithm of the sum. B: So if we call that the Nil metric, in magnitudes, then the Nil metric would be -4.78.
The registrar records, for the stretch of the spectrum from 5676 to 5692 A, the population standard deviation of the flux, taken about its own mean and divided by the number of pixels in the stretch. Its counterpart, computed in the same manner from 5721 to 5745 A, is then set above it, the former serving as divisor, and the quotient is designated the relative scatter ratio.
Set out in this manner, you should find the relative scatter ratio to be 1.8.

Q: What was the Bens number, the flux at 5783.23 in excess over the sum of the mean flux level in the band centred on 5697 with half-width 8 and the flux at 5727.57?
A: -40.3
